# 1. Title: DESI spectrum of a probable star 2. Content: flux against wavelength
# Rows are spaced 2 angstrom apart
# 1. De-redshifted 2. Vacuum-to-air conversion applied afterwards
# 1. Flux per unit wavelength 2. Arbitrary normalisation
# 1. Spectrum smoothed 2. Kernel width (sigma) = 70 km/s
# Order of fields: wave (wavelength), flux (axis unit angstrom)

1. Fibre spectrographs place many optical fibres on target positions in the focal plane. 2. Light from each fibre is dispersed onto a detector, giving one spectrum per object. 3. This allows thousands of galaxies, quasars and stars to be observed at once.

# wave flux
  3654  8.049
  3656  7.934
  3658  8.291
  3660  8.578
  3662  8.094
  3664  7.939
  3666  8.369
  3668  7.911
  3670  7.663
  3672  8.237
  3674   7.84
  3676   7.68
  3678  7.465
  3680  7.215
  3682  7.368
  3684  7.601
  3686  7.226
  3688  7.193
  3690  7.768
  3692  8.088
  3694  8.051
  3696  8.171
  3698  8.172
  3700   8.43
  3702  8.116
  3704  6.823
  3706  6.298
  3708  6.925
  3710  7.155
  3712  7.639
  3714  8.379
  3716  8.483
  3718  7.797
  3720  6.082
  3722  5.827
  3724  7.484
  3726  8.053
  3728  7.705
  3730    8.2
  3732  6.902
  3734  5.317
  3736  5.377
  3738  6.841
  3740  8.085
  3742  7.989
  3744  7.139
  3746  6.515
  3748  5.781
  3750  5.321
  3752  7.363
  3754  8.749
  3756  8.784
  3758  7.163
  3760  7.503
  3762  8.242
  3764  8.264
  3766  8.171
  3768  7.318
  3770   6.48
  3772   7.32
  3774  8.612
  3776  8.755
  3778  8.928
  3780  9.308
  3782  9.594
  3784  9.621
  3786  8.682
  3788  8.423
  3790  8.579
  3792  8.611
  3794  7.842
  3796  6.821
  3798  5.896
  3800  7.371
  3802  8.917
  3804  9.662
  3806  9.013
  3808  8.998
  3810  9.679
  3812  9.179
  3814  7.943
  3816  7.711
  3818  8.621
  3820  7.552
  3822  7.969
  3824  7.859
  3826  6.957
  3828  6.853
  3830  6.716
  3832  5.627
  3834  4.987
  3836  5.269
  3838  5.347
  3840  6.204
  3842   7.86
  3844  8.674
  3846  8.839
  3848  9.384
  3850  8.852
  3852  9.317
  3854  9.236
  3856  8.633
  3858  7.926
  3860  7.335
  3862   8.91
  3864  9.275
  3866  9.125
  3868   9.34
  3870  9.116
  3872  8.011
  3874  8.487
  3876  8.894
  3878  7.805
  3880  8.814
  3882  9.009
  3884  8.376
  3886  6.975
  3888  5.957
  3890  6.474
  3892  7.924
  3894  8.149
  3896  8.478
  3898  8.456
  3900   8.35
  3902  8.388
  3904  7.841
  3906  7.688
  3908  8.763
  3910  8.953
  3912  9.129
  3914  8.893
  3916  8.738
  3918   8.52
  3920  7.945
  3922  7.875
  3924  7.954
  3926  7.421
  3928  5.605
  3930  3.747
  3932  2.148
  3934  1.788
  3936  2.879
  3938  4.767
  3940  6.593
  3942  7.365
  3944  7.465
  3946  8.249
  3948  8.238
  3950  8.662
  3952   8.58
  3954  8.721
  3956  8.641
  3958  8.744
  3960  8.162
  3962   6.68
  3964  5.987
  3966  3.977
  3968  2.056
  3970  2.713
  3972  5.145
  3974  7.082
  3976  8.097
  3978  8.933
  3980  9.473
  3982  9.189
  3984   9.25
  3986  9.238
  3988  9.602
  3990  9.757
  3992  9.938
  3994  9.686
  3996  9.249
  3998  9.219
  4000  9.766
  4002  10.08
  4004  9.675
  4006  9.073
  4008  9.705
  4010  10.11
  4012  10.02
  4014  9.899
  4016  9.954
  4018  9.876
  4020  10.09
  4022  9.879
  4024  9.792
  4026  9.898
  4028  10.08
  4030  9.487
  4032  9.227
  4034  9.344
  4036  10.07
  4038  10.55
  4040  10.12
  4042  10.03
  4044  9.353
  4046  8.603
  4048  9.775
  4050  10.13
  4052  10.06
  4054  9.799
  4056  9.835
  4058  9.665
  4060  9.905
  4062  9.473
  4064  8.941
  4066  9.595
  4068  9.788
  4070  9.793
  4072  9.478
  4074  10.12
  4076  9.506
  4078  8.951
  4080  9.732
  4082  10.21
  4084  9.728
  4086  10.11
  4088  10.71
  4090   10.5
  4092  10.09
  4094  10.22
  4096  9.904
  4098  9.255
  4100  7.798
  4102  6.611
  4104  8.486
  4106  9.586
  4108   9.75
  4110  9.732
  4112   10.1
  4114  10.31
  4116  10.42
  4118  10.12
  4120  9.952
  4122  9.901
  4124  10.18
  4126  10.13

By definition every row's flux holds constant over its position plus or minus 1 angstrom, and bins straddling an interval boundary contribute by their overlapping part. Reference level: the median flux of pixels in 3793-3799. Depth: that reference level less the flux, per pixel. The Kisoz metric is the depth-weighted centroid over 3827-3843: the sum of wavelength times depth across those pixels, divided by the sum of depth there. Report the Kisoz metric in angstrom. 3834.3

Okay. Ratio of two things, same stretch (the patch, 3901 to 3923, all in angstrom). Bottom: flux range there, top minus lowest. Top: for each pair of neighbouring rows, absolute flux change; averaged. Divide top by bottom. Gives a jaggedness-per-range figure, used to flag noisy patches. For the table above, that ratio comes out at 0.24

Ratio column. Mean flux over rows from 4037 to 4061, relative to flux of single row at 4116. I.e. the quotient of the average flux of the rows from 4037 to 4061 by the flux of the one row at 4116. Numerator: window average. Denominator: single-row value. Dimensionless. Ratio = 0.9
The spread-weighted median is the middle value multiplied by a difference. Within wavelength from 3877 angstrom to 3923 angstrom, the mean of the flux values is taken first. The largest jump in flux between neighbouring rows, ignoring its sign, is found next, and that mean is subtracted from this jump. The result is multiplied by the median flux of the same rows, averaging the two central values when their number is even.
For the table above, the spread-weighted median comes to -56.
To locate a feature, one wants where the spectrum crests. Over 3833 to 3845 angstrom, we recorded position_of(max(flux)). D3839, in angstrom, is 3844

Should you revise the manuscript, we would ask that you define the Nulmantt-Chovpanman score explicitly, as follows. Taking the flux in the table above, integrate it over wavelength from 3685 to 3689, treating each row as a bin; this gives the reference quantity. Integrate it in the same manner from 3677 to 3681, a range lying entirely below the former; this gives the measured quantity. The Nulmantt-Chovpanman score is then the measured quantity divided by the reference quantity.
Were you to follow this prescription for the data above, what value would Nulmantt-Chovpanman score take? 1.02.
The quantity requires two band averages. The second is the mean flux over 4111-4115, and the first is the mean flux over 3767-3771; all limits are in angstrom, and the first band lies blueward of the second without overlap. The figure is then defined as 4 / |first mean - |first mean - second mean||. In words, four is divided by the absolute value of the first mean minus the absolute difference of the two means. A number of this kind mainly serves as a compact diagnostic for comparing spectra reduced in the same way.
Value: 1.11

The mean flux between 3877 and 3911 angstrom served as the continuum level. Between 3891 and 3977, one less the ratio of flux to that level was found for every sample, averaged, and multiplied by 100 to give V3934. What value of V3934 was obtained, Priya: 13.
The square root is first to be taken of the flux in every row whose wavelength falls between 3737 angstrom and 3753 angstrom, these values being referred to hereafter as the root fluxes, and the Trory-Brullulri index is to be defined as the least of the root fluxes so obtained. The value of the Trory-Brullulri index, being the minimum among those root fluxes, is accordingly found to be 2.3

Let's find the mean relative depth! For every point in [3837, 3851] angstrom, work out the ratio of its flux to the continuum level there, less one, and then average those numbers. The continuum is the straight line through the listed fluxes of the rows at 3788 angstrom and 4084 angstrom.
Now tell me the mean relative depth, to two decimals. -0.09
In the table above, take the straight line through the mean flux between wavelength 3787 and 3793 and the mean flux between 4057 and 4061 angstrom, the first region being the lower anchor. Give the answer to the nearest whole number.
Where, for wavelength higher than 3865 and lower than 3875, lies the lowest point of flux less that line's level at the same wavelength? 3872 angstrom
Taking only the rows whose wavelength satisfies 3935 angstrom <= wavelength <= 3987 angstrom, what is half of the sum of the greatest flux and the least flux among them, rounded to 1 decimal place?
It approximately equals 5.8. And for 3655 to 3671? 8.1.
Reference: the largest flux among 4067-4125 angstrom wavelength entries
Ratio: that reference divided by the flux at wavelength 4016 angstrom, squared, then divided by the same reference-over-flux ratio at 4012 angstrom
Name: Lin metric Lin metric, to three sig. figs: 1.08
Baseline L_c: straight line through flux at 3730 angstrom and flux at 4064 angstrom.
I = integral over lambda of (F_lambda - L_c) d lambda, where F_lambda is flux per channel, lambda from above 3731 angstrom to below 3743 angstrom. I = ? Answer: -18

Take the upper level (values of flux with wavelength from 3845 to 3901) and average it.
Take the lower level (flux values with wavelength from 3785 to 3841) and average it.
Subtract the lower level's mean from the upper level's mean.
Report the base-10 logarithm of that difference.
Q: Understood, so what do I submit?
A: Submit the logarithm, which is -0.10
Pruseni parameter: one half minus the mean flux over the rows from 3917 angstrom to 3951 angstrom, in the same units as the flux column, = -5.8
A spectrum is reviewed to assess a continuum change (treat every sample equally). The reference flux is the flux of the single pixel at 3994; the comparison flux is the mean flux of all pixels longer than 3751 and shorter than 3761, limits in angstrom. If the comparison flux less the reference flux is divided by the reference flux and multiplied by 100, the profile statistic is -18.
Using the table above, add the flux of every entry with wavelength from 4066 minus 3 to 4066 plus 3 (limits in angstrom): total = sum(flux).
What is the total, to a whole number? 28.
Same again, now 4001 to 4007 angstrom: 29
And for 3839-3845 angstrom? 23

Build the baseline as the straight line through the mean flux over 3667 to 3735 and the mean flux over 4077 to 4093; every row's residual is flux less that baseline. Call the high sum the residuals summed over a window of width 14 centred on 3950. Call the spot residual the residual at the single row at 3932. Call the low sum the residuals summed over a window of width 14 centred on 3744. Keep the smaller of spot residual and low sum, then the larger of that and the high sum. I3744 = -5.3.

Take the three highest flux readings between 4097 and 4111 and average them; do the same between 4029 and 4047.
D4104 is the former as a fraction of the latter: 0.95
